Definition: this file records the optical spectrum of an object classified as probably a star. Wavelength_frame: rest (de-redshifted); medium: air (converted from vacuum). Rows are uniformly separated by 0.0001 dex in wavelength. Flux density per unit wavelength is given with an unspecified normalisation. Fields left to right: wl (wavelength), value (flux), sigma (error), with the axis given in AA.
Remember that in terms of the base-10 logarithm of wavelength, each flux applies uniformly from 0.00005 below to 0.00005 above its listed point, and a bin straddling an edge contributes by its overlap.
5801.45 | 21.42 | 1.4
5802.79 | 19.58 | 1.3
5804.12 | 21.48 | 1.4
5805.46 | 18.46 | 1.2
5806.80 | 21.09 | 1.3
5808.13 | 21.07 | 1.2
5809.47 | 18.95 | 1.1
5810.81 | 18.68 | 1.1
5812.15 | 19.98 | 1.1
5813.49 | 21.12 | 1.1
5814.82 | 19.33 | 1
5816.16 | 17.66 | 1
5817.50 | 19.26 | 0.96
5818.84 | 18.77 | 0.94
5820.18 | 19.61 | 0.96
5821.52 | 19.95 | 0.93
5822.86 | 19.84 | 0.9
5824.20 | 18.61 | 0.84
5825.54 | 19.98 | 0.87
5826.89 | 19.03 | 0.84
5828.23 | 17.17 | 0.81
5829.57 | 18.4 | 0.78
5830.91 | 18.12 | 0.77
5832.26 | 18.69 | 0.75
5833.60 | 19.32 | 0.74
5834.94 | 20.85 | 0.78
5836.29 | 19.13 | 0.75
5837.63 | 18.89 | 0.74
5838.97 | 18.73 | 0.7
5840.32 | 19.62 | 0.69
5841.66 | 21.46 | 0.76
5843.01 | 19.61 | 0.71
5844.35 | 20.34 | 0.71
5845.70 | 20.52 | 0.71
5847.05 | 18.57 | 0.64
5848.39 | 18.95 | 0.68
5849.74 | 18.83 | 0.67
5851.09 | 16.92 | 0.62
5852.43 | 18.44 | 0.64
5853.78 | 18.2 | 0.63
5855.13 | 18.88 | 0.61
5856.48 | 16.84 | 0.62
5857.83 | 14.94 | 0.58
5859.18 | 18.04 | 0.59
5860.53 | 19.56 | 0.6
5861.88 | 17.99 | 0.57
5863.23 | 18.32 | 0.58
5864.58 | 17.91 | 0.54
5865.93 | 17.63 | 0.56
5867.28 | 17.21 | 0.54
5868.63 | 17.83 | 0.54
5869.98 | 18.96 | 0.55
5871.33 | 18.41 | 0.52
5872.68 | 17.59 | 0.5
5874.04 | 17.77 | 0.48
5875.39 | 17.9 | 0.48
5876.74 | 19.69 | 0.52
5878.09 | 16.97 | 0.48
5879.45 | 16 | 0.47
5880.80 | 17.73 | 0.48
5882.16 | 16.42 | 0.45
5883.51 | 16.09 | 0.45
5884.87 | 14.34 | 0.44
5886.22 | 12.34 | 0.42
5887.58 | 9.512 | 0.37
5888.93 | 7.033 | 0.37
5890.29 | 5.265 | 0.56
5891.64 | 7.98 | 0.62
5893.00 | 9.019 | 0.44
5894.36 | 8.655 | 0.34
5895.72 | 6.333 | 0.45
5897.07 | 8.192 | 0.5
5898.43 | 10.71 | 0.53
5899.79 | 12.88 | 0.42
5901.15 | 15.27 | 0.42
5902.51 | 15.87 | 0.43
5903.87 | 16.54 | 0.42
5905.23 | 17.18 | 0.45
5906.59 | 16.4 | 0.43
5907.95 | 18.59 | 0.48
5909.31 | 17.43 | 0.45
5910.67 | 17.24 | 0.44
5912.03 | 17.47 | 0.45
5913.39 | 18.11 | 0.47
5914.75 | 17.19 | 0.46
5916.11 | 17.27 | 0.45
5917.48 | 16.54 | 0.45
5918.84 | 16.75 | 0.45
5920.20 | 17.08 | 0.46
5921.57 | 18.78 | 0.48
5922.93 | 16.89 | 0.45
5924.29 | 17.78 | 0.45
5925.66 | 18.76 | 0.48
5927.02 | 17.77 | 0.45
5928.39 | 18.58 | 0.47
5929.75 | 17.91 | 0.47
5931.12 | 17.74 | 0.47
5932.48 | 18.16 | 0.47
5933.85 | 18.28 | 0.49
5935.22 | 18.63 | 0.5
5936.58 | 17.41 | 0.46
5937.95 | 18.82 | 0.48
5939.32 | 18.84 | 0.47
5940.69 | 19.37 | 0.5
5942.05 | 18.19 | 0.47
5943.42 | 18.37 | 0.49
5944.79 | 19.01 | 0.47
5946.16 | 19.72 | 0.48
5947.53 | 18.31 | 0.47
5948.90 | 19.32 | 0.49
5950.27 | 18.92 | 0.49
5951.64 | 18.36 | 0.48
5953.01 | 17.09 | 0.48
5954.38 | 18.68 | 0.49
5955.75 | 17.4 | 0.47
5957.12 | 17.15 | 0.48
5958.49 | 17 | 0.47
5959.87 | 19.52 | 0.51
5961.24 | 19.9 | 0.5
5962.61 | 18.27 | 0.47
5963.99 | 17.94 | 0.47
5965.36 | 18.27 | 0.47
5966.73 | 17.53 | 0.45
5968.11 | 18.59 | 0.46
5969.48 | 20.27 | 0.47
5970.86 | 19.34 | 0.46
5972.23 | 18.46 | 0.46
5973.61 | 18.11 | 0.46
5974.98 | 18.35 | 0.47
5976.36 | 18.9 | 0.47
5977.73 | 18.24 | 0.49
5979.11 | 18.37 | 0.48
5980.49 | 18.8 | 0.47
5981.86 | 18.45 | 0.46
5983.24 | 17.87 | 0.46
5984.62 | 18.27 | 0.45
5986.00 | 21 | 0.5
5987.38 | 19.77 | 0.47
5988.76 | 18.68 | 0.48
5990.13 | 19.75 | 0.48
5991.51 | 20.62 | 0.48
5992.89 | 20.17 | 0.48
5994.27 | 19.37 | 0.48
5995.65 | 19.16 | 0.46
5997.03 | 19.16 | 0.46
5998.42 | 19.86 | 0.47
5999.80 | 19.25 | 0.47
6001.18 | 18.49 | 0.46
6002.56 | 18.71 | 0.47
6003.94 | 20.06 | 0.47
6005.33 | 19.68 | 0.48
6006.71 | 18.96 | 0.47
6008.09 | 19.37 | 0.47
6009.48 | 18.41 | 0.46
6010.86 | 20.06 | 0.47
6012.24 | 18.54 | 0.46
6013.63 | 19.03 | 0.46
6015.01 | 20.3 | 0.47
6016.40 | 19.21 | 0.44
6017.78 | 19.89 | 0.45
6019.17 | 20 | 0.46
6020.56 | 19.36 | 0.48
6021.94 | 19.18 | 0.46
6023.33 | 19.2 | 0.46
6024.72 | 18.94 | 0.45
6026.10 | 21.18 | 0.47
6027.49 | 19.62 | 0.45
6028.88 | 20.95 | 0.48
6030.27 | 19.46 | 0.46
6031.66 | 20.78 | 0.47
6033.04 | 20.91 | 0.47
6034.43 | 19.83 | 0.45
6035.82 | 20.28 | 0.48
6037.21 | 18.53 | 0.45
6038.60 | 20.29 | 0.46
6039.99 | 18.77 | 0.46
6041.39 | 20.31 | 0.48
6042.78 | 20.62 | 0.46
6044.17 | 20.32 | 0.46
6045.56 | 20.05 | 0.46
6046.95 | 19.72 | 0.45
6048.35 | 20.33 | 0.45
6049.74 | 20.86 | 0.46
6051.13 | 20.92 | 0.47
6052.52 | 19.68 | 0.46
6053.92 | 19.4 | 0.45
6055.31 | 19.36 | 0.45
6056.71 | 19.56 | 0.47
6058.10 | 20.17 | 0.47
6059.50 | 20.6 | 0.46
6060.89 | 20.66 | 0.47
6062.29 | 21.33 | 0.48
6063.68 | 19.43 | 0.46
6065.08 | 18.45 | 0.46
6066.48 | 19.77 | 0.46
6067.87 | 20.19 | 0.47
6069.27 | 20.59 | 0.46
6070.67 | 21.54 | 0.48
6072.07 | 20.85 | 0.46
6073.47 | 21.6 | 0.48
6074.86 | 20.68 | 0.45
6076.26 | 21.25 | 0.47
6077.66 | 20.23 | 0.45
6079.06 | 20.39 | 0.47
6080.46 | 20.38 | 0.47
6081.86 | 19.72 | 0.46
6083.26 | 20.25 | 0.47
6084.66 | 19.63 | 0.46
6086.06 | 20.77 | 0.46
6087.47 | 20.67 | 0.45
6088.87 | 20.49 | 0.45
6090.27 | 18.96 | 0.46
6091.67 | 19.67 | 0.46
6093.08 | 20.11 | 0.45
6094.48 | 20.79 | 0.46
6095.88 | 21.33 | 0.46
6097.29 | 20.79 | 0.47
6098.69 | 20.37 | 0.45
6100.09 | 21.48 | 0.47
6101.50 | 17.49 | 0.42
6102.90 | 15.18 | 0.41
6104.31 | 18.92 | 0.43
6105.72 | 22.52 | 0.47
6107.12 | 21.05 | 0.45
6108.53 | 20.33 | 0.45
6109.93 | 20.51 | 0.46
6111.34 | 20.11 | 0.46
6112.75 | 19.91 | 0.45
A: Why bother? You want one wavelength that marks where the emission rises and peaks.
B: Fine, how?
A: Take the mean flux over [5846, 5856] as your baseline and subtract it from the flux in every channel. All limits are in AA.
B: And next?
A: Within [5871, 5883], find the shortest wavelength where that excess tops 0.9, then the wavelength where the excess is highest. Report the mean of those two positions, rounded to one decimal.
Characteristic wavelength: 5876.7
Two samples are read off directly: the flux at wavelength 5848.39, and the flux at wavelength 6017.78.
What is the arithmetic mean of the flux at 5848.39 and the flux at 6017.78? 19.4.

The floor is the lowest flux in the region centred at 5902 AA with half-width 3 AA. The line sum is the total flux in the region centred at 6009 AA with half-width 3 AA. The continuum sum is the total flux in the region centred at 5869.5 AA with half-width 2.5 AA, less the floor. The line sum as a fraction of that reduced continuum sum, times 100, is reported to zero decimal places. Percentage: 129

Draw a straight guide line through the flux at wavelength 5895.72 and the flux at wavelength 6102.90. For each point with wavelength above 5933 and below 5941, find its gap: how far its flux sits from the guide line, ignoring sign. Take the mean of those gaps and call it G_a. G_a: 10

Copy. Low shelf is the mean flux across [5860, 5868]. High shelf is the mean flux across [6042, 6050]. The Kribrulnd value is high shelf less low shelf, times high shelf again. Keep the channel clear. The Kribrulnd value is 45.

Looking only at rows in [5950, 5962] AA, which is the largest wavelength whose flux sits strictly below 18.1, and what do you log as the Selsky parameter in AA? 5958.49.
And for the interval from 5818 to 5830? 5828.23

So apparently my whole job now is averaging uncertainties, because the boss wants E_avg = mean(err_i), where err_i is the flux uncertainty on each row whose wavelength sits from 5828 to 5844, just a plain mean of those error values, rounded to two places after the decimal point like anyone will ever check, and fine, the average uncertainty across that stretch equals 0.75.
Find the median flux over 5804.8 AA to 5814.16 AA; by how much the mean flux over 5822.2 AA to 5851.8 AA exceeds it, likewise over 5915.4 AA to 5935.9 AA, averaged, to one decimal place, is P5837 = -1.5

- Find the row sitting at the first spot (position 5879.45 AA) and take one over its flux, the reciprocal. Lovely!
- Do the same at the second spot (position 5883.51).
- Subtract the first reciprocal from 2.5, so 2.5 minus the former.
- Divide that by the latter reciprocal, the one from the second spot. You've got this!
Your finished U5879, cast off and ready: 39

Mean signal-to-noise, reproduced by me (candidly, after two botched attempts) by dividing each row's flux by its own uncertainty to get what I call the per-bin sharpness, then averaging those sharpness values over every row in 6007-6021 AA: 42.0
